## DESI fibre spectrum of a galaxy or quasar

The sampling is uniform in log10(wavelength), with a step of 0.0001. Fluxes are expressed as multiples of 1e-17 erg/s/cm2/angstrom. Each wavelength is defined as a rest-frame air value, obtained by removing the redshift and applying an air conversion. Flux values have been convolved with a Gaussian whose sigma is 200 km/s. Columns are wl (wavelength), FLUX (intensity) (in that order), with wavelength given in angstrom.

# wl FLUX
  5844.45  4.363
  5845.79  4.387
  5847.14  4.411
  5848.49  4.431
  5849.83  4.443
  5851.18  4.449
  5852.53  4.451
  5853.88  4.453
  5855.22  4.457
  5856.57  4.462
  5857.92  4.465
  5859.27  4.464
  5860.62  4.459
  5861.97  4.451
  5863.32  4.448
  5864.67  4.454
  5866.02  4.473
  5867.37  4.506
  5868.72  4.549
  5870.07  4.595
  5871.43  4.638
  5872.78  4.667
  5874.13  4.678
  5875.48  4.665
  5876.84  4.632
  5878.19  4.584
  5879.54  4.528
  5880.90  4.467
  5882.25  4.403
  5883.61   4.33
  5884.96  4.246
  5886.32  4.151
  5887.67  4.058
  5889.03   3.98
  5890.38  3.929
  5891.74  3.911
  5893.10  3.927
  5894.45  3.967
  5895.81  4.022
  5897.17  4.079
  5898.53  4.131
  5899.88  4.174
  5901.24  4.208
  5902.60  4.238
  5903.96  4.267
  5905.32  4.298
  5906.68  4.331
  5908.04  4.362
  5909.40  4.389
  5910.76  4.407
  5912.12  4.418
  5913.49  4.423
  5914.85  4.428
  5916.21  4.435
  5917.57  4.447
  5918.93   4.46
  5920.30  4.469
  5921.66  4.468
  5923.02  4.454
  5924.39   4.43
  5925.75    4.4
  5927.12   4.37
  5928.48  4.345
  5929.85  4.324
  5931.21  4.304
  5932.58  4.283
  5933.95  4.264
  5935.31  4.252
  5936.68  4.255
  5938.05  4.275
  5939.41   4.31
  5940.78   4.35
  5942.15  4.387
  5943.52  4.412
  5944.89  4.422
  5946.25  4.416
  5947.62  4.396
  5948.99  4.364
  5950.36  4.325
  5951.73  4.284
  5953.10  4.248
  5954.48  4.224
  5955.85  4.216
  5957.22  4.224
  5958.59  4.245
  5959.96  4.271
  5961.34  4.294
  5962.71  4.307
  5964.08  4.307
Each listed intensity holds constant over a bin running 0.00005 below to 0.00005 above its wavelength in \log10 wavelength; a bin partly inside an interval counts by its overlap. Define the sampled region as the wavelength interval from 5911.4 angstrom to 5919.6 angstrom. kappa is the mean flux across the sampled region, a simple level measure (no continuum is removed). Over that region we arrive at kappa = 4.44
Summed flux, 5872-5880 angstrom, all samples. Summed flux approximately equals 27.8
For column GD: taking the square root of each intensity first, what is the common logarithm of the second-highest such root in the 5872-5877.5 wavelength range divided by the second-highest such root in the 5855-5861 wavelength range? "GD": 0.010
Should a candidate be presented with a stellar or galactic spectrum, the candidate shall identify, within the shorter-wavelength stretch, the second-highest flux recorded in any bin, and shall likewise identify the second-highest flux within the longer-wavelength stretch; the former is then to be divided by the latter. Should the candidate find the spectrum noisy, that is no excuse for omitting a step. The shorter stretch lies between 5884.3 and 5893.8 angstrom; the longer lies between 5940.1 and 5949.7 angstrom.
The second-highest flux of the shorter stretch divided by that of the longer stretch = 0.94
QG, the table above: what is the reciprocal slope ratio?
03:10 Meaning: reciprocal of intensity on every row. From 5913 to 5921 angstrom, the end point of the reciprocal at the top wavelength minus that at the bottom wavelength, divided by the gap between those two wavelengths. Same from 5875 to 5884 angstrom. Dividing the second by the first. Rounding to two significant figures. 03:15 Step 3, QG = -6.0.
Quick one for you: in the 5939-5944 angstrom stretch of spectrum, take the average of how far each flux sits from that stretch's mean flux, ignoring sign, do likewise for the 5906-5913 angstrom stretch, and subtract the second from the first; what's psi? 0.01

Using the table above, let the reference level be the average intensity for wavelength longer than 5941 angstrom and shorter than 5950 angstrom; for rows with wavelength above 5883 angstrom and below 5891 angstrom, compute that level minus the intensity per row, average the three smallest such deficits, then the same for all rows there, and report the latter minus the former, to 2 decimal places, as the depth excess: 0.13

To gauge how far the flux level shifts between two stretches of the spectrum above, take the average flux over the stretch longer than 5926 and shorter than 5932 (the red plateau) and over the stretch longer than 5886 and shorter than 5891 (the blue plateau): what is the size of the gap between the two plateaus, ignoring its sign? 0.31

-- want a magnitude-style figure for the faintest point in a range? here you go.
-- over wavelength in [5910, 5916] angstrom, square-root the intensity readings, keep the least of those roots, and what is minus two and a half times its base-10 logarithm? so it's -0.805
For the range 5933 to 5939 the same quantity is -0.786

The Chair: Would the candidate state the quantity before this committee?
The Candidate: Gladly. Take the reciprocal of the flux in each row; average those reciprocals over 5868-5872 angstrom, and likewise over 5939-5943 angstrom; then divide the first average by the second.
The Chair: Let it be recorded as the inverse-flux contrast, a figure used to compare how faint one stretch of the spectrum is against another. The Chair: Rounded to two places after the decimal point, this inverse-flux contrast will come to 0.95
